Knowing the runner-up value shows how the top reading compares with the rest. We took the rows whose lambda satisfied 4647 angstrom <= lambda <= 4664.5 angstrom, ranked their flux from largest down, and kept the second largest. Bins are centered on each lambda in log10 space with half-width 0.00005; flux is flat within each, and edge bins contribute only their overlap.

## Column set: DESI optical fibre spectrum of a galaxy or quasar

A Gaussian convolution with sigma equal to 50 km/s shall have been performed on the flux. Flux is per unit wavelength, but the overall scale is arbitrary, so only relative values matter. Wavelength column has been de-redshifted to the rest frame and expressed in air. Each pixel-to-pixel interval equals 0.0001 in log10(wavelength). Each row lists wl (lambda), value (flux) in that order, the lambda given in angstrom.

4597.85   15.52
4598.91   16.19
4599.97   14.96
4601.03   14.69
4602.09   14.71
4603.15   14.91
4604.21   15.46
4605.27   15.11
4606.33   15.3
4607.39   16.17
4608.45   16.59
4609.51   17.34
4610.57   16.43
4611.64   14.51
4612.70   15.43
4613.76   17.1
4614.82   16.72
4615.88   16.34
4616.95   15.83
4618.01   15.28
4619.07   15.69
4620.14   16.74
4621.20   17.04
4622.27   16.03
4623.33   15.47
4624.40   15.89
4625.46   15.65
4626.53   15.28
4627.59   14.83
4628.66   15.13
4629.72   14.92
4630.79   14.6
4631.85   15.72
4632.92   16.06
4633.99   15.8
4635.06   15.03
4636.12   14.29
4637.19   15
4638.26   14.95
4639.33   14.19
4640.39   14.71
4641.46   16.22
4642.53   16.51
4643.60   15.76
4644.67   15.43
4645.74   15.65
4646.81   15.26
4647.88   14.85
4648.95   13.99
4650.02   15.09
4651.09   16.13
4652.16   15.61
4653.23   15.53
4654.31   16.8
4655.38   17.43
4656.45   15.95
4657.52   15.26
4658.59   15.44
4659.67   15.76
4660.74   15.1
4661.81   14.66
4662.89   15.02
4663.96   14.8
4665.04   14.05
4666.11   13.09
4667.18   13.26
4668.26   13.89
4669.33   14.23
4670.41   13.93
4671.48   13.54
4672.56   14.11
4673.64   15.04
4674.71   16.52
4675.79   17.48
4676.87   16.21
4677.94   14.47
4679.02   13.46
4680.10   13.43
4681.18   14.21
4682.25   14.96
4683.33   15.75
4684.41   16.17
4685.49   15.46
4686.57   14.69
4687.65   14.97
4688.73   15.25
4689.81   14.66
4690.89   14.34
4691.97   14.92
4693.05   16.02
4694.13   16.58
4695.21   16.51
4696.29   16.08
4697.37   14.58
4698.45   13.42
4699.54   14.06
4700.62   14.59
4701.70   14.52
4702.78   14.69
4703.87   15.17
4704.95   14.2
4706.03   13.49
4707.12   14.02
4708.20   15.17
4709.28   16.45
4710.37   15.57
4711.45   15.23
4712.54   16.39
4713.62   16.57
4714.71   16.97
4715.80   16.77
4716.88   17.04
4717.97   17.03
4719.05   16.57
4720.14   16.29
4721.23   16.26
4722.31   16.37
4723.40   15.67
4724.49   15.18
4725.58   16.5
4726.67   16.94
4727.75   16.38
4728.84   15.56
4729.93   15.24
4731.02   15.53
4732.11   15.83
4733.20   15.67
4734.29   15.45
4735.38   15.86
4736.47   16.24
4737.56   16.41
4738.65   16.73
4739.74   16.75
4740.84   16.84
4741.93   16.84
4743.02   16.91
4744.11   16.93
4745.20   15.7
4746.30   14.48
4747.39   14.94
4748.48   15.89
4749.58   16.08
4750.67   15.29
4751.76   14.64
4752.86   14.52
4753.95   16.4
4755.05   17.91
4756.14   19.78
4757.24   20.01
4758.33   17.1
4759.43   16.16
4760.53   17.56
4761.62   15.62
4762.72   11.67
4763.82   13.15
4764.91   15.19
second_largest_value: 16.8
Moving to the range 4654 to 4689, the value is 17.43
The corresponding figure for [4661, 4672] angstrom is 14.8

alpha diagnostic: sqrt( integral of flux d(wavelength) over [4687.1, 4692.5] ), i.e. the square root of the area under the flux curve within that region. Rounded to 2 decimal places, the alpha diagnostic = 8.95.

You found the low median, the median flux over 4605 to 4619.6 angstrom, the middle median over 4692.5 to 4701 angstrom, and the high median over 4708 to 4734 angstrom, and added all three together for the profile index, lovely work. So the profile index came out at 47.6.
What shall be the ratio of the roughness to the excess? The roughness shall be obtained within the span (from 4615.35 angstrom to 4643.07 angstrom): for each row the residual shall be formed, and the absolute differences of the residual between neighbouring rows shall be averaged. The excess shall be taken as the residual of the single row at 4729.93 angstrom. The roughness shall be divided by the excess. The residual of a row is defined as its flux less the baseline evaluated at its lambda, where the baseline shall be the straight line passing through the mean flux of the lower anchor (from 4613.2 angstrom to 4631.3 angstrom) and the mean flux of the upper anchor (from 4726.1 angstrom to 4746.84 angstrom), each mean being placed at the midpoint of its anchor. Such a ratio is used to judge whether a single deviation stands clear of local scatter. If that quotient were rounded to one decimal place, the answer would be -0.6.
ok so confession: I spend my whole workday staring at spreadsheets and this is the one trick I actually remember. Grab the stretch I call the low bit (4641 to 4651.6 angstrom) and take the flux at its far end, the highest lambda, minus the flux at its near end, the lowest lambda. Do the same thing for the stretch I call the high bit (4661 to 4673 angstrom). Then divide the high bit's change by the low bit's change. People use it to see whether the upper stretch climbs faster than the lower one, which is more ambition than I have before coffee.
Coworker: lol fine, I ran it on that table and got 6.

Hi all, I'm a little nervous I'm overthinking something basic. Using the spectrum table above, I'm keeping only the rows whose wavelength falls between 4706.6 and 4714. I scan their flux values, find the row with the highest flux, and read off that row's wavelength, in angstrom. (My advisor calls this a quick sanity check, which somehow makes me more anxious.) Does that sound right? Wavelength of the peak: 4713.62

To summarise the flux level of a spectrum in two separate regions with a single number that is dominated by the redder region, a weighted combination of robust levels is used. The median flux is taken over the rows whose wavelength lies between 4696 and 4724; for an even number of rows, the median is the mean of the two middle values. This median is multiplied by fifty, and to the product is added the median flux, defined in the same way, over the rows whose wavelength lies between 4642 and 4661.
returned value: 797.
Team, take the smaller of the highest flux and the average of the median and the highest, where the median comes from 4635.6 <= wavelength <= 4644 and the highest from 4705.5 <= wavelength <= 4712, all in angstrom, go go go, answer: 15.71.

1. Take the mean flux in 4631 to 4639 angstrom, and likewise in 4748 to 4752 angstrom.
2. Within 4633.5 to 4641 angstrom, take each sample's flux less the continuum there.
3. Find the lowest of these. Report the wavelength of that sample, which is 4639.33 angstrom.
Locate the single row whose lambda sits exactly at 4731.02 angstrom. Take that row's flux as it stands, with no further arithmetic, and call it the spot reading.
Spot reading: 15.53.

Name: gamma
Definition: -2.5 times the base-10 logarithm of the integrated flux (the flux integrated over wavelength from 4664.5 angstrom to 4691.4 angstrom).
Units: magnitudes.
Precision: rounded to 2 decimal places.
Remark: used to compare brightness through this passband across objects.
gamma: -6.49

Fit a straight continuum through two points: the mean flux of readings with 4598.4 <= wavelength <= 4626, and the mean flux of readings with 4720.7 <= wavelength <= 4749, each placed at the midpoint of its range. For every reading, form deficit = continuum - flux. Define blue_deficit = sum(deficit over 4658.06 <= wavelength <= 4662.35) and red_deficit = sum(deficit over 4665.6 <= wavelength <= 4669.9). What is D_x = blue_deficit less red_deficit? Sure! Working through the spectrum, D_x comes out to -7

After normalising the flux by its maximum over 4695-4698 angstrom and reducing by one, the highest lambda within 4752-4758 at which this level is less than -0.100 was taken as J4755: 4752.86 angstrom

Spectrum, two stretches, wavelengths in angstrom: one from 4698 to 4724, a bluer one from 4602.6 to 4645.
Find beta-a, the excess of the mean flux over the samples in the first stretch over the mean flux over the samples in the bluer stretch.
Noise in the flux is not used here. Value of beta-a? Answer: -0.1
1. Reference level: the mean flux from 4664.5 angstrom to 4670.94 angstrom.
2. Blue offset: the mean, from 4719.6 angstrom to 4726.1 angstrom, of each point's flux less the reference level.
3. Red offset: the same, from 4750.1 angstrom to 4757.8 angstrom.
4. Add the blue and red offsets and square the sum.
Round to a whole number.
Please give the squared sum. 30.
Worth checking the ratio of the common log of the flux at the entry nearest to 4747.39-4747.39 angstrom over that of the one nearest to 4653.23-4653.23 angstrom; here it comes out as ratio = 0.99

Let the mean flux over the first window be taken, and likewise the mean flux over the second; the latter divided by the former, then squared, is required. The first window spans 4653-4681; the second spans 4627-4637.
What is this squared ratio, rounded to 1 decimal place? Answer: 1.0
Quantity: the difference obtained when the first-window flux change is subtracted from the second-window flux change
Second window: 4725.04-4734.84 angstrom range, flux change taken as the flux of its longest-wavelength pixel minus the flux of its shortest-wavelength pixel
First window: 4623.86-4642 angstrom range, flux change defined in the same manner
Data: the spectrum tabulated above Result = -1.4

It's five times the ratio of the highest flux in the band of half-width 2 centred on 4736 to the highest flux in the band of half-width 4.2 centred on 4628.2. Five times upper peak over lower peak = 5.16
